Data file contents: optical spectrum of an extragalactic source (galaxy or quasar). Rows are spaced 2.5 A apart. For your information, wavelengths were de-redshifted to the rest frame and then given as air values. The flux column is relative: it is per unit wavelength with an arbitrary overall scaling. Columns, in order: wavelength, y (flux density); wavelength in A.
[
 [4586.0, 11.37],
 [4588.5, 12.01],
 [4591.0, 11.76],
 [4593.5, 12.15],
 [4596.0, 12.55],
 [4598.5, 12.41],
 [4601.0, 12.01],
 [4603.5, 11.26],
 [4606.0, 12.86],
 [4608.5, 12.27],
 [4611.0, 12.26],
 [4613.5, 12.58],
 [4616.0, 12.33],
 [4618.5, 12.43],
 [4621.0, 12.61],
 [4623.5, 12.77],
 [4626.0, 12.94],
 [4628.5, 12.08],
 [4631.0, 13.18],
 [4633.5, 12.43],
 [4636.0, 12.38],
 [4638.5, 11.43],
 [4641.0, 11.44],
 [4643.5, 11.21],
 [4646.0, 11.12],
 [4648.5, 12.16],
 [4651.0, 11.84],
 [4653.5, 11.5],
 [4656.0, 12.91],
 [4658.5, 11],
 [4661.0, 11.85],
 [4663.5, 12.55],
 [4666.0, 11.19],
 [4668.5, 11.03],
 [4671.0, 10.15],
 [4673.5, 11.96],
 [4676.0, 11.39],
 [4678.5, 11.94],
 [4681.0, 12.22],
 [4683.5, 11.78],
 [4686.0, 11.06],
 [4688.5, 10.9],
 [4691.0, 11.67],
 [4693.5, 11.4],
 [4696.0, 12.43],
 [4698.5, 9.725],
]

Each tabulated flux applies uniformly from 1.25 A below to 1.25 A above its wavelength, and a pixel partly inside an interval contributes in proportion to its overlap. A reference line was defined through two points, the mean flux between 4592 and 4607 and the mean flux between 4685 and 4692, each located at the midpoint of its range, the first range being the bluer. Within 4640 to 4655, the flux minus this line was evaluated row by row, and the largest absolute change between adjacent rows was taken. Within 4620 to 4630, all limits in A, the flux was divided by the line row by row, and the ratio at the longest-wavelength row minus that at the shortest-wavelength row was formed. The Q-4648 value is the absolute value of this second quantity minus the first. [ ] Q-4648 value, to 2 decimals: 1.11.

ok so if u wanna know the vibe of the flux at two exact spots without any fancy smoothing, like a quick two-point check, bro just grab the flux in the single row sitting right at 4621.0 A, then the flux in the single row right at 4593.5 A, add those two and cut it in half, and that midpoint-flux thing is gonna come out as 12.4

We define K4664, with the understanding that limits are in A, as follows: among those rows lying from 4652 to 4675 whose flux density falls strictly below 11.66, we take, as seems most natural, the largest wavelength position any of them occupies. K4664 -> 4671.0 A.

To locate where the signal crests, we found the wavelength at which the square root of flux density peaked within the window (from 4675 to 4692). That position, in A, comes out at 4681.0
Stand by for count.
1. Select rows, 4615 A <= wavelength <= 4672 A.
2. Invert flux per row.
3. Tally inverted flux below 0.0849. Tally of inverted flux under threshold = 14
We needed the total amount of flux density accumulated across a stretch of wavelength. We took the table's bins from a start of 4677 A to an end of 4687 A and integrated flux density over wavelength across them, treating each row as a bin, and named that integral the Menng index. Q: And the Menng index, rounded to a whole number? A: 118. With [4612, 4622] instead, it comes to 125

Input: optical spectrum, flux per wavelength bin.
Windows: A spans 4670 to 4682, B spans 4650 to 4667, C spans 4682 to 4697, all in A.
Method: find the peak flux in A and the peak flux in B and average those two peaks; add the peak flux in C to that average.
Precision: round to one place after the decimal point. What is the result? 25.0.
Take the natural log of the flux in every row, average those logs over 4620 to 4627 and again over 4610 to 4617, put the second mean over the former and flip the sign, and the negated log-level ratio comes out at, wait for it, -0.988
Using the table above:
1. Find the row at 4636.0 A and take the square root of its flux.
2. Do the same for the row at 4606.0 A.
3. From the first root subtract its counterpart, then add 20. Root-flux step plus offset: 19.93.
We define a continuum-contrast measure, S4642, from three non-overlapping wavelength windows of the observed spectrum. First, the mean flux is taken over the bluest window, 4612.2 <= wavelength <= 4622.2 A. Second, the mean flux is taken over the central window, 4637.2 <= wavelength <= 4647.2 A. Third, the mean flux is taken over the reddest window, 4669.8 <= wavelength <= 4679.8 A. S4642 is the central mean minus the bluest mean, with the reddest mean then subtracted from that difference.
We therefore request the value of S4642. -12.5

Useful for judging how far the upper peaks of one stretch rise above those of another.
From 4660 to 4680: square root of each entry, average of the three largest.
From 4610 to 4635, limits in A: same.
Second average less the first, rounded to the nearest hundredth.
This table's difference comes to 0.11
